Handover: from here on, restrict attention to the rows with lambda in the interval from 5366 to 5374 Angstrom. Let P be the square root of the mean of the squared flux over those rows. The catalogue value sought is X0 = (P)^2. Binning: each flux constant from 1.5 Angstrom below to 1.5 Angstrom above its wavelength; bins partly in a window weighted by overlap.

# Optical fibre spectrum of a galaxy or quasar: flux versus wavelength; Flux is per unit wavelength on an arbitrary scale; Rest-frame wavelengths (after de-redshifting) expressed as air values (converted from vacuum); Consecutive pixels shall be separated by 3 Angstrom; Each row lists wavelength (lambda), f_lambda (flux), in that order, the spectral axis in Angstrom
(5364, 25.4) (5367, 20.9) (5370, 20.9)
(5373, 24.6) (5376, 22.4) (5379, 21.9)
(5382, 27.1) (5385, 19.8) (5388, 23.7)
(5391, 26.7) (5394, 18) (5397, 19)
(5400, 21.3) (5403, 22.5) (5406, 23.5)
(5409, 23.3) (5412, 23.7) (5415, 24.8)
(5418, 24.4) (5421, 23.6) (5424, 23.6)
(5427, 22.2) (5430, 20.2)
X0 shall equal 493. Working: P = 22.2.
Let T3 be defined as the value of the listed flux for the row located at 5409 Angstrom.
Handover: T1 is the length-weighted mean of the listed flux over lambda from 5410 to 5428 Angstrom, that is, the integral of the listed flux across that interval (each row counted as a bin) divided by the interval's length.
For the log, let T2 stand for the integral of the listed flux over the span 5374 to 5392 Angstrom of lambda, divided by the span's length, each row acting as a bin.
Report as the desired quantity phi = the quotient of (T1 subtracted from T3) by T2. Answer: -0.019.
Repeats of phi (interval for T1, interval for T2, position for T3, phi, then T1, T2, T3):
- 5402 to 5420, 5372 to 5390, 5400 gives -0.104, 23.7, 23.3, 21.3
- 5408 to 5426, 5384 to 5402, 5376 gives -0.068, 23.9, 21.5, 22.4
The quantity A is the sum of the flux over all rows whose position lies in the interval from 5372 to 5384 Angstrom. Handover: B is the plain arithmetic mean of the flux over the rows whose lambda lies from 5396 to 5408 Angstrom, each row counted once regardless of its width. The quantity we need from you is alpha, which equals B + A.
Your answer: 118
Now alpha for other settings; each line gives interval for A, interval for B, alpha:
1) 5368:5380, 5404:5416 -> 114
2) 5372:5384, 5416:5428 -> 119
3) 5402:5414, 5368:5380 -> 115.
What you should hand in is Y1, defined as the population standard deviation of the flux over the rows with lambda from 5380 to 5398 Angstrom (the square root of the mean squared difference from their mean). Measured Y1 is 3.7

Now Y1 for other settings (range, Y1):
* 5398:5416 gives 1.1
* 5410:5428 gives 0.8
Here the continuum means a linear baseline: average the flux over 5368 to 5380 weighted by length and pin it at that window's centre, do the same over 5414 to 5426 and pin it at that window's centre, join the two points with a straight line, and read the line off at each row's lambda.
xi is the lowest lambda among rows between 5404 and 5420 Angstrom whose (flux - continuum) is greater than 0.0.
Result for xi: 5415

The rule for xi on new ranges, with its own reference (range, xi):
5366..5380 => 5373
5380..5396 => 5382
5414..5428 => 5415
